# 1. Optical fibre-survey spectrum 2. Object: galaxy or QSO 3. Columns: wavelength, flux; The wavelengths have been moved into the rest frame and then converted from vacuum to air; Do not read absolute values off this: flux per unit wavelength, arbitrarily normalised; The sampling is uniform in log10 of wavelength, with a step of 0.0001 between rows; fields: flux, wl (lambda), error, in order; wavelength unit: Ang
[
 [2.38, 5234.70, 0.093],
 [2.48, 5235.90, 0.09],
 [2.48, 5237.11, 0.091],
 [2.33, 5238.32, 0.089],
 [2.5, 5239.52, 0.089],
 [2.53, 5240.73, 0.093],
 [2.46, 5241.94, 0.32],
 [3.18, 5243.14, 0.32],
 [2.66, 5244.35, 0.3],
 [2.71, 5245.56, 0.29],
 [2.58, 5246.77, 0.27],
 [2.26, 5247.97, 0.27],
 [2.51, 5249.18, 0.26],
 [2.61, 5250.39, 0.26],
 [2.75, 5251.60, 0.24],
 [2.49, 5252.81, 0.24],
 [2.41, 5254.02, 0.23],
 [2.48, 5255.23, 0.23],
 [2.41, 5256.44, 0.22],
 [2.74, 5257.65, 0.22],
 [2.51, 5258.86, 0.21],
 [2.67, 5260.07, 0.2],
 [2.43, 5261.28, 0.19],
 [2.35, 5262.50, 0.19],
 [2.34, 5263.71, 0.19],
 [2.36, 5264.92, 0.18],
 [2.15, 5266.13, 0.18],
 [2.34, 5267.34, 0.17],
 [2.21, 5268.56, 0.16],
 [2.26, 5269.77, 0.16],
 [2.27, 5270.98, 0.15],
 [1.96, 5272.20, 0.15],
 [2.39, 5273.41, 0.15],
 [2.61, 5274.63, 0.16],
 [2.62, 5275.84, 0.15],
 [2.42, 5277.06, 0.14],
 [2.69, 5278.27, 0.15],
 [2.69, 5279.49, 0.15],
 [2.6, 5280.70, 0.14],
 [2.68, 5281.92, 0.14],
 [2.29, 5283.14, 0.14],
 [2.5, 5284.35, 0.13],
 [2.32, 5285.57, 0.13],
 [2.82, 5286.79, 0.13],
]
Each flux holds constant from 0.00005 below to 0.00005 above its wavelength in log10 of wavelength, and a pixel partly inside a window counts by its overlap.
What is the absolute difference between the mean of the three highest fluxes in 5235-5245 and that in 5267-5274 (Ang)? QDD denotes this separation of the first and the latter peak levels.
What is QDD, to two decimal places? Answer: 0.46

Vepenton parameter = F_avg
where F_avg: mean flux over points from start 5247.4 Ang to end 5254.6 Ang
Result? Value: 2.50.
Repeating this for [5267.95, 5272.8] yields 2.17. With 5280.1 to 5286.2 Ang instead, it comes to 2.48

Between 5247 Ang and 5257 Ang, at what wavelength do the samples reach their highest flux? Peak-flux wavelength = 5251.60 Ang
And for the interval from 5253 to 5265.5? 5257.65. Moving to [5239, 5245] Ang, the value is 5243.14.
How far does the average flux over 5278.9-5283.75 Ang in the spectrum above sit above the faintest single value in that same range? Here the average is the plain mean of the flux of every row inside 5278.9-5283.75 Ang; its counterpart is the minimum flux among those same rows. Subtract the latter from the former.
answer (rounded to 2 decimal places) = 0.28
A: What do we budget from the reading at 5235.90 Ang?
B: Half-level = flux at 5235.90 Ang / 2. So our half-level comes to 1.24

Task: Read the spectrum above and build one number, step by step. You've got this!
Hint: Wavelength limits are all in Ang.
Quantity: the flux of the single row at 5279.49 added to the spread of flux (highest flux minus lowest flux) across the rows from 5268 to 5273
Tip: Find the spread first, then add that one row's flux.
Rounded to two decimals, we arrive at 3.00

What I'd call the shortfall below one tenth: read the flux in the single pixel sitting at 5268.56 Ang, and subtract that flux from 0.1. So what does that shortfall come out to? -2.1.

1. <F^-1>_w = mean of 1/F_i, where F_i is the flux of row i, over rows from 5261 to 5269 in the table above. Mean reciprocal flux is 0.433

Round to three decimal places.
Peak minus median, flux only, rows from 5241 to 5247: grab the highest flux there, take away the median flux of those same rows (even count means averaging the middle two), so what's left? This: 0.520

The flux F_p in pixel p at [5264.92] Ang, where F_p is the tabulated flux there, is 2.36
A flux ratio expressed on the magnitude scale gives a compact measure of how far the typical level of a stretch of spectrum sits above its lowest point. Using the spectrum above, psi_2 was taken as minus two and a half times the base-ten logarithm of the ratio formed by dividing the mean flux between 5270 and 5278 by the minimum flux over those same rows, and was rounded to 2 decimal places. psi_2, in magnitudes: -0.21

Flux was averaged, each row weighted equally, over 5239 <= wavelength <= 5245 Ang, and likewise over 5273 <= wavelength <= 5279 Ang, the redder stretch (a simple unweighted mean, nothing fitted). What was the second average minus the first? -0.12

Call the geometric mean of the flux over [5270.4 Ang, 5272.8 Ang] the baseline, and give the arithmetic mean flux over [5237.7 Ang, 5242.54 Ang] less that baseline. 0.35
